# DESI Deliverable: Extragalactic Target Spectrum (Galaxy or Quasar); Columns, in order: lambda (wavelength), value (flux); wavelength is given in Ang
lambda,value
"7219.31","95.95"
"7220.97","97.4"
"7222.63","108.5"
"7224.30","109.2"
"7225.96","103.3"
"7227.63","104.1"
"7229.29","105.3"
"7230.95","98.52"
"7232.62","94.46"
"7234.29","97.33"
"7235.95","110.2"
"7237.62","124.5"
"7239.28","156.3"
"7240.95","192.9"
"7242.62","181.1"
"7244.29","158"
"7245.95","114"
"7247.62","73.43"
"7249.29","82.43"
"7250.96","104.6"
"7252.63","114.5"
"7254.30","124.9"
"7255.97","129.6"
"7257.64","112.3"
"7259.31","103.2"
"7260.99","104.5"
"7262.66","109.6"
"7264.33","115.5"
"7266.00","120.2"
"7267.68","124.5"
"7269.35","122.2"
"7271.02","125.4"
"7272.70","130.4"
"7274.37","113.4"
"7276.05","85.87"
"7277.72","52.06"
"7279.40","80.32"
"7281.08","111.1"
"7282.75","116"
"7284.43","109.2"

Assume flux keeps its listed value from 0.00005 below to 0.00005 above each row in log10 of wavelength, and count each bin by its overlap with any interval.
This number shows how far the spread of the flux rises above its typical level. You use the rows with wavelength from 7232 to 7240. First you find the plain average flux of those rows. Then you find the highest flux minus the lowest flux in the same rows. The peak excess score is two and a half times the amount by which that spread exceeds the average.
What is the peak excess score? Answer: -137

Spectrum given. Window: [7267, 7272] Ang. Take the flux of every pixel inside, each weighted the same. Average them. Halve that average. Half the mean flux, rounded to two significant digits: 62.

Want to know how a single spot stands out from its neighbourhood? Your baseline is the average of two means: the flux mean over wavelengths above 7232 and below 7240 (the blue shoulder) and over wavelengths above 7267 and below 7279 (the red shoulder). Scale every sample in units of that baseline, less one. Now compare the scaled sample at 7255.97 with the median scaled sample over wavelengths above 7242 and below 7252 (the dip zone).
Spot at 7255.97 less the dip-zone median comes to 0.18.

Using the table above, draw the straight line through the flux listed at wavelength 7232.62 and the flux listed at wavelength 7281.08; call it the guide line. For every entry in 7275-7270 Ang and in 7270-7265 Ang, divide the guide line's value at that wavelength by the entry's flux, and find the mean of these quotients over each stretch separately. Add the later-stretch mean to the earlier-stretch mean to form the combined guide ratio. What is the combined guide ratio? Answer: 1.75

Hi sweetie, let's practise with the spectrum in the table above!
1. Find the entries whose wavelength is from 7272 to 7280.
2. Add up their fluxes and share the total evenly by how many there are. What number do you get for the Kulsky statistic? 92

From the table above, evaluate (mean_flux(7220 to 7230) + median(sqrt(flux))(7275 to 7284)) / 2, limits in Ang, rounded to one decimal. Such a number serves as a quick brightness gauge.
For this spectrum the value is 56.9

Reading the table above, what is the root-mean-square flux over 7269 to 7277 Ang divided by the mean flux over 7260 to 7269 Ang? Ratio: 1.01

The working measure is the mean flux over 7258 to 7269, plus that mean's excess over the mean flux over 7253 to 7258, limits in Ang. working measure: 104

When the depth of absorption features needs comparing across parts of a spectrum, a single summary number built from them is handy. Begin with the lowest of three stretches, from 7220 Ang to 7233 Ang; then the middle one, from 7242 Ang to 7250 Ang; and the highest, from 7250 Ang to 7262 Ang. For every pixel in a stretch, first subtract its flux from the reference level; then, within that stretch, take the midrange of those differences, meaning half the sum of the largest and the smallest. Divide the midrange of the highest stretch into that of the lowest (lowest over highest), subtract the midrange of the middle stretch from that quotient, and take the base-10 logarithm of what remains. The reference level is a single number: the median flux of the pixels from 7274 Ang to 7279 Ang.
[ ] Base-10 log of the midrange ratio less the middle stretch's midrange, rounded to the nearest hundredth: 1.62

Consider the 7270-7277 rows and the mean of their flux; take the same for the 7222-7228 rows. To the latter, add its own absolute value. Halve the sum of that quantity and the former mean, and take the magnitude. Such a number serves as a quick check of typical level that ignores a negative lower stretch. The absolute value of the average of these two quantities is 163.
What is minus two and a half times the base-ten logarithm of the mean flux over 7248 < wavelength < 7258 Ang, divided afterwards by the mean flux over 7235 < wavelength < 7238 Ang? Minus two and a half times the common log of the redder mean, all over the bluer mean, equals -0.044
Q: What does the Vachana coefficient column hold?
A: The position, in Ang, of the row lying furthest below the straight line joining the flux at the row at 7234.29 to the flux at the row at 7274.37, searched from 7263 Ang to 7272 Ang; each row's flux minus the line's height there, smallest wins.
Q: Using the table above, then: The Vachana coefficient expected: 7264.33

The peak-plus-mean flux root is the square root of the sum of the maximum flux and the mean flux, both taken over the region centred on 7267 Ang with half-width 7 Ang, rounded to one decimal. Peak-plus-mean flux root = 15.8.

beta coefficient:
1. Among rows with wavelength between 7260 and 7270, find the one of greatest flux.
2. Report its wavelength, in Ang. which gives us 7267.68 Ang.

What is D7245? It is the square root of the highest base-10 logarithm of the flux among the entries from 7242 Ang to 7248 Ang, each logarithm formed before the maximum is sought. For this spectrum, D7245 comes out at 1.50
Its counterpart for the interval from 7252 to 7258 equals 1.45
